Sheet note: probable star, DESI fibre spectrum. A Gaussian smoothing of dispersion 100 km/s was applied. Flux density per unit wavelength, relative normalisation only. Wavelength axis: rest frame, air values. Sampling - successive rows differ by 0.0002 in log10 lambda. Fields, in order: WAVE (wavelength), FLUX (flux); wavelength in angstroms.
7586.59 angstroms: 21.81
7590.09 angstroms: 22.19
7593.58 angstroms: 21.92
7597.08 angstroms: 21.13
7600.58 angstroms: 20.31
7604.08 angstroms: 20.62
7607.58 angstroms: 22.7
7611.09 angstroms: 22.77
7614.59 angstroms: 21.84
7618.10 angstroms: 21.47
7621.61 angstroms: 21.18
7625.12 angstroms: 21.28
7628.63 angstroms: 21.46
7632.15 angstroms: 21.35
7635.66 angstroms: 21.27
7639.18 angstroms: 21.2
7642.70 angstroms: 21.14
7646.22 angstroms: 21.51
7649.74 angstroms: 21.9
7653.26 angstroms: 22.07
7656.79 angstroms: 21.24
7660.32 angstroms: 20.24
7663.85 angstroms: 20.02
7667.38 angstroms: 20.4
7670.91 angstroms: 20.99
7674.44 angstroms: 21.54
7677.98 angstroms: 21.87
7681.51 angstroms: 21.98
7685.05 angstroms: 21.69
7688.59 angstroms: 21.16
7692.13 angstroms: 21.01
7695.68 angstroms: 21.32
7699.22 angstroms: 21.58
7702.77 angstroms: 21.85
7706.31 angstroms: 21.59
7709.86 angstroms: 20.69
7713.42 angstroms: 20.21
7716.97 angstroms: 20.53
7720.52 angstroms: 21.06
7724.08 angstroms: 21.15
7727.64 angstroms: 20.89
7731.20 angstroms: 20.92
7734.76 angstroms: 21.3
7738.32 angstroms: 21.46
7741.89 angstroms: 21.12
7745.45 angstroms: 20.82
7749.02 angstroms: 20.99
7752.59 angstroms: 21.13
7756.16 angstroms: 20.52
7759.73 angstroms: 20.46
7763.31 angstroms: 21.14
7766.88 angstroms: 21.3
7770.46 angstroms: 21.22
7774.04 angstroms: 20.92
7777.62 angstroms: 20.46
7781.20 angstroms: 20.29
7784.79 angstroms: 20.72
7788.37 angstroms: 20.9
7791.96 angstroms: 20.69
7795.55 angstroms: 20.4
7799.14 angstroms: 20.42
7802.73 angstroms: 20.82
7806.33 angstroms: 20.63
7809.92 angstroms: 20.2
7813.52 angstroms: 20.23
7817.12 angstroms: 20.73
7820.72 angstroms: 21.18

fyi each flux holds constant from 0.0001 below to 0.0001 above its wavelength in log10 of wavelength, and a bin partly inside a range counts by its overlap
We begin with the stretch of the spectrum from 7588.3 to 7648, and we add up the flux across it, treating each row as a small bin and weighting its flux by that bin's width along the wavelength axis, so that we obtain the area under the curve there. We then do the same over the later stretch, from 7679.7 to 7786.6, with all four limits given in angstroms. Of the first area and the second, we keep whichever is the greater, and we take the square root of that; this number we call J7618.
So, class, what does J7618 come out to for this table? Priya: 47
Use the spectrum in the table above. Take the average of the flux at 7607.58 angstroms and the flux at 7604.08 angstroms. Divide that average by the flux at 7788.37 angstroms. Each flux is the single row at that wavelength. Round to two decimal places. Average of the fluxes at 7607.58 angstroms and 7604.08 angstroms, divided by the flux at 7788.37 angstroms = 1.04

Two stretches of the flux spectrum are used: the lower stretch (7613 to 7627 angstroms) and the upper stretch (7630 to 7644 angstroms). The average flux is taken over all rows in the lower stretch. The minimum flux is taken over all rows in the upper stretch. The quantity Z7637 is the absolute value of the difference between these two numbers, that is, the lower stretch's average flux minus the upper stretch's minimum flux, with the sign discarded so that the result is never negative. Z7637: 0.30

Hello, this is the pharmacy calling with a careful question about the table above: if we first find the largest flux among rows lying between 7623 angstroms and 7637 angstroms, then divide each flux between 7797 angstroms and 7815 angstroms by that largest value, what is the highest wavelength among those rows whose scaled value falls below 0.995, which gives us 7813.52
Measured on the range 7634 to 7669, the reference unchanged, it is 7667.38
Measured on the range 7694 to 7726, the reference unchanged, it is 7724.08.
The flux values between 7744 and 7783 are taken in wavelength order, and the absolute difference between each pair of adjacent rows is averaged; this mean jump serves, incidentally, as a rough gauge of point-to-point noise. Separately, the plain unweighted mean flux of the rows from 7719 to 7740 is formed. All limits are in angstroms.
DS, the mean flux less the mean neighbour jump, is 20.8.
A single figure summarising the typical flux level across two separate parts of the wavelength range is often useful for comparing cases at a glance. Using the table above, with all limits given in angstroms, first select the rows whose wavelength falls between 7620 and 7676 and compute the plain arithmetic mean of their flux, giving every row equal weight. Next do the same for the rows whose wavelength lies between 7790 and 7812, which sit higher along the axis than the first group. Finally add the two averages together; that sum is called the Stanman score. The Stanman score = 41.7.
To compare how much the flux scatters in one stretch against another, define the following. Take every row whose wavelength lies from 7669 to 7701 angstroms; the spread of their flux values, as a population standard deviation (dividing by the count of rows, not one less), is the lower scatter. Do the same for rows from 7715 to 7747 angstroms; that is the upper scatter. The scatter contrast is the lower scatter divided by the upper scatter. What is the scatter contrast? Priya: 1.31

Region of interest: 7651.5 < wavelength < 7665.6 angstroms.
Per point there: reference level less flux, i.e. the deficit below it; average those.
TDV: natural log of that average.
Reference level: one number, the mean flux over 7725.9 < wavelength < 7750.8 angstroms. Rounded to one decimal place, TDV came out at -1.7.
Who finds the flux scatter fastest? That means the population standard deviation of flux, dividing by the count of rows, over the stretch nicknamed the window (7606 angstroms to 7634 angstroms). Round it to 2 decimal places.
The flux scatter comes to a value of 0.59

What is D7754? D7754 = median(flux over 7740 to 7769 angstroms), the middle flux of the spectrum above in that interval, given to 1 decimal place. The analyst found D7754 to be 21.1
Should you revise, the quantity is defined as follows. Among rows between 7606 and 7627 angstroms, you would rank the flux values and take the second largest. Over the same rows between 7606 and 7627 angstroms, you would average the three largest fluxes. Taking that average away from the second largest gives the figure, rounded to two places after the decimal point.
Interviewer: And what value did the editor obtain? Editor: 0.26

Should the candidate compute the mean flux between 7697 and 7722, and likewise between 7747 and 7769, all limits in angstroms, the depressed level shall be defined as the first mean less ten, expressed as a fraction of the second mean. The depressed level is 0.53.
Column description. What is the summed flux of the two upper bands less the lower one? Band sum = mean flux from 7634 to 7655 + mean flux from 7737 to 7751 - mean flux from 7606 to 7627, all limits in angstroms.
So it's 20.7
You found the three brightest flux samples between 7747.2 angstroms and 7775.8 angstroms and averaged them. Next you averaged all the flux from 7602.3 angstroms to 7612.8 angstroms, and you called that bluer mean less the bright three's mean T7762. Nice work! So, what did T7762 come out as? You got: 0.8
